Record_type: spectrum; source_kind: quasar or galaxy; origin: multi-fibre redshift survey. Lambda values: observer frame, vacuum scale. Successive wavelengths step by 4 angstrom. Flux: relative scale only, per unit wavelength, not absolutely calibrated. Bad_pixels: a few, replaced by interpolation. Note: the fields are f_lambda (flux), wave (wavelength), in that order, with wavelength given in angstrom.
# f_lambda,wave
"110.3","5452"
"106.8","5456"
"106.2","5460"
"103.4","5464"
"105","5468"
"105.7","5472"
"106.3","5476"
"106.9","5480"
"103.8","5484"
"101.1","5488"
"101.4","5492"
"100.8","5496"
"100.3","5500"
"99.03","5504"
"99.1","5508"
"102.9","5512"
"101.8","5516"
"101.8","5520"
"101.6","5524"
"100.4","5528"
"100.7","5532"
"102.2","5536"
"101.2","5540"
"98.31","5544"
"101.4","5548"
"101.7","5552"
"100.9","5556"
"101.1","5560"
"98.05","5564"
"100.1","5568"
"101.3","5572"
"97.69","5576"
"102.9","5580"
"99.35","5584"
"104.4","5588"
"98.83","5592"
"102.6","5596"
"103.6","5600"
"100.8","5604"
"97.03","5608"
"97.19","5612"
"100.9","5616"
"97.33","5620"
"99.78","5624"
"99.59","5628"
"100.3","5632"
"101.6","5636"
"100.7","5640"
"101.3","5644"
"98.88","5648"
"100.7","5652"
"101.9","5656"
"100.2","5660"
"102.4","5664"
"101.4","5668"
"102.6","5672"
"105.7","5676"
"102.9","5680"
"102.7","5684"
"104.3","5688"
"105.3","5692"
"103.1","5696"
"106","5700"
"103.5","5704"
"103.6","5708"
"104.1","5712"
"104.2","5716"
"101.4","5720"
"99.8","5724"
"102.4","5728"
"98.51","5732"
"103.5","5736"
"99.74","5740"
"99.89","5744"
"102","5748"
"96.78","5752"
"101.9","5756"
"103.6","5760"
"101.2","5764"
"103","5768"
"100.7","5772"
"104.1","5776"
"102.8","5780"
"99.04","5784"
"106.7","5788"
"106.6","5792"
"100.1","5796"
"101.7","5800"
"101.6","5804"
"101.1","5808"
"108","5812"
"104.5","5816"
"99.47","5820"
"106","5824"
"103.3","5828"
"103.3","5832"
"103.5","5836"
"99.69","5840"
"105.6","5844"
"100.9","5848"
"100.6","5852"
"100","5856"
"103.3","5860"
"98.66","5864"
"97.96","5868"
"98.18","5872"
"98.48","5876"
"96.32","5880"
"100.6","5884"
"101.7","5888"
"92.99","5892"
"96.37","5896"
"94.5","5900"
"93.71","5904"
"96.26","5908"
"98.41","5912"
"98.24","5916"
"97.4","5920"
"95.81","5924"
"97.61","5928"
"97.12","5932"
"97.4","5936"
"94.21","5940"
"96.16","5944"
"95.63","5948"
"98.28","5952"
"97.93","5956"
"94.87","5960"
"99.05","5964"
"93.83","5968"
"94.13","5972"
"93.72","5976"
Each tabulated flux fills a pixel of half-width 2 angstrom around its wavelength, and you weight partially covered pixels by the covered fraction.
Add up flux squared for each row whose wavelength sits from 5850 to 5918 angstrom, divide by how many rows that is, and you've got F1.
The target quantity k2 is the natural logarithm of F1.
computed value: 9.171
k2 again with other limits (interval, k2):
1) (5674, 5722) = 9.287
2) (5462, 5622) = 9.236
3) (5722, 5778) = 9.235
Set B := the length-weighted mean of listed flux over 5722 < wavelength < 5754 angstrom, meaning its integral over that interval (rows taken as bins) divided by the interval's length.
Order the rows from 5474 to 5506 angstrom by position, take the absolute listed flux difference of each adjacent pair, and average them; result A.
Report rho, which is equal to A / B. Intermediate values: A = 1.3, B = 100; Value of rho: 0.013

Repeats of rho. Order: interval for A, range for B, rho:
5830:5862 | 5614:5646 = 0.027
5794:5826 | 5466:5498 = 0.033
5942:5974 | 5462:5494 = 0.022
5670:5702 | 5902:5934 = 0.020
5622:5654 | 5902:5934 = 0.012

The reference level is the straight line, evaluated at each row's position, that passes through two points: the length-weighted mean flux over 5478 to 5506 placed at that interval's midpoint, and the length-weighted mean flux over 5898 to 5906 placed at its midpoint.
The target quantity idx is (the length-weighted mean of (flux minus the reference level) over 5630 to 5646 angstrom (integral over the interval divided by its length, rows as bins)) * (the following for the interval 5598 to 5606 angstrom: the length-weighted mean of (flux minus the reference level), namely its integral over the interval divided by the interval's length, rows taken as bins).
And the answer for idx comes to 4.4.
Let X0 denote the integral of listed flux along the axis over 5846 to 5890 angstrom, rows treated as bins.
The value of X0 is 4387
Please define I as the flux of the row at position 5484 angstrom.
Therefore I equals 103.8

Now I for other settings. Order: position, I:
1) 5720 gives 101.4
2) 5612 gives 97.19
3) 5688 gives 104.3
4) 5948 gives 95.63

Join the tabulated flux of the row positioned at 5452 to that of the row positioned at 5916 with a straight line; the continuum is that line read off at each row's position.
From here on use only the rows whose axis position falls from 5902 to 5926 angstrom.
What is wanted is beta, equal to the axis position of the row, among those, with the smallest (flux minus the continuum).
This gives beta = 5904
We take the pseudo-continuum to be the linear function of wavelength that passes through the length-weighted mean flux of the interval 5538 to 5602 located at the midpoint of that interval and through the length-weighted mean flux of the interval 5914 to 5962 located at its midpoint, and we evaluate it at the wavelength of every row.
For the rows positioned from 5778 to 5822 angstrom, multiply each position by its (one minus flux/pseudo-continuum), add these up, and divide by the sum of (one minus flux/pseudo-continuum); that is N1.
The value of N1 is 5800.4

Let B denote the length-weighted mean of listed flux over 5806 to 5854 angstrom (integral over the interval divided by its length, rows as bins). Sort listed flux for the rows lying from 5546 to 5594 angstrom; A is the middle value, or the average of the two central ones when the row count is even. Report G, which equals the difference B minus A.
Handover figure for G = 2.0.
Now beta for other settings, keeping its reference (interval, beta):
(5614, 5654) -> 5620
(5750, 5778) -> 5752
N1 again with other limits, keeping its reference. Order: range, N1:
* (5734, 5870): 5806.4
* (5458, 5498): 5470.7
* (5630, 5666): 5652.2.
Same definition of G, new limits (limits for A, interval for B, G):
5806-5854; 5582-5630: -3.2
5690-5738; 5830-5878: -2.7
